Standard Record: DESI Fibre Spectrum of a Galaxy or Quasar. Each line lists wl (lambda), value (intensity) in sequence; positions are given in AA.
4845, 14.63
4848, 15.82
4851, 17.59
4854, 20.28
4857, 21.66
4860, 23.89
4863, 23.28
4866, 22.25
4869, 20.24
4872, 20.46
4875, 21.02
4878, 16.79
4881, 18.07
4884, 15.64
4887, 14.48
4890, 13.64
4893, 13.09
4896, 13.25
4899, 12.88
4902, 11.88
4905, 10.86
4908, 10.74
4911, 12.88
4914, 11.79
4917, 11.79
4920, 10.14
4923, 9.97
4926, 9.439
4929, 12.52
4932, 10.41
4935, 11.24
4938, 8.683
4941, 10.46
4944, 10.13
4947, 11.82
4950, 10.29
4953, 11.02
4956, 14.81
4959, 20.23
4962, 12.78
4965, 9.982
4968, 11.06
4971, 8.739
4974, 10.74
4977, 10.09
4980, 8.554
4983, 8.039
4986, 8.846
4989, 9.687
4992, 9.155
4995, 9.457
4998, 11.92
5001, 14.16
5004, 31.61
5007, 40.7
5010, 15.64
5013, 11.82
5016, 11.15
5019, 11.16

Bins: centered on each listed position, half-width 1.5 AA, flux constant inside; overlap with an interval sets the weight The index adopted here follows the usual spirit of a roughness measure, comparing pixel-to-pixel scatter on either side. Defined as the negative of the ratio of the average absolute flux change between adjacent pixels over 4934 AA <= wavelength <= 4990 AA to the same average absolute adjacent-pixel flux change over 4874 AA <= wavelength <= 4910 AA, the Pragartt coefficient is -1.8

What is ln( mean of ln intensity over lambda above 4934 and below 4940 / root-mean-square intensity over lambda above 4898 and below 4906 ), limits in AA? -1.65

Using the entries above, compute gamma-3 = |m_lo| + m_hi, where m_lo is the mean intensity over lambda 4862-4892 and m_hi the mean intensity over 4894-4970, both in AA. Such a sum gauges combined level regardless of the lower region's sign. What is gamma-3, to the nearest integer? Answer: 30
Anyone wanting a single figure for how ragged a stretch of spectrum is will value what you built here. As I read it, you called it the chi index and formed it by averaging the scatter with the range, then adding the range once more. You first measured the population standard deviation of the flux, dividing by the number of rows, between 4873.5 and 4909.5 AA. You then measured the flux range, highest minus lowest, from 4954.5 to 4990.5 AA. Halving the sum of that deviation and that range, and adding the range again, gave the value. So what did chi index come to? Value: 20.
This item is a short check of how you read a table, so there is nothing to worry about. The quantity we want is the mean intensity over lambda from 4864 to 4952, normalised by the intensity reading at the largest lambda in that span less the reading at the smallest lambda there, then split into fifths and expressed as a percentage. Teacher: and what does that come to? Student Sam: -22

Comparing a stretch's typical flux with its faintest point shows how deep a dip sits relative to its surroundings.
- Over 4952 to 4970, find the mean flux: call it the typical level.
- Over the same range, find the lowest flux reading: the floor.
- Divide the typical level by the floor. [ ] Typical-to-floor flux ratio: 1.33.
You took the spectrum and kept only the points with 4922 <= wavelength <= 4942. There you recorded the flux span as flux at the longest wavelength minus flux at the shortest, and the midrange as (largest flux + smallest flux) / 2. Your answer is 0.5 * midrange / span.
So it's 10.8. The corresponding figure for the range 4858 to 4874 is -3.2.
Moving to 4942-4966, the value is -51.0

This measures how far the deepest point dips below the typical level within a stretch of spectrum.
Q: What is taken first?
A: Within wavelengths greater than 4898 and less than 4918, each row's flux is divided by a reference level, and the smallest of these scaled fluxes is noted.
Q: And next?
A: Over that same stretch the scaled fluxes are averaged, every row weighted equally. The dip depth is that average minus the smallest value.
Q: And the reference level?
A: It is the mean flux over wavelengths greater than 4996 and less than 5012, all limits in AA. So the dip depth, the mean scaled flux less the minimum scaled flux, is 0.05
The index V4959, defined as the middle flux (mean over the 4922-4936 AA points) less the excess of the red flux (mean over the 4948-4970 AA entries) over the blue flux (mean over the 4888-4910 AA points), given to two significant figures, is 10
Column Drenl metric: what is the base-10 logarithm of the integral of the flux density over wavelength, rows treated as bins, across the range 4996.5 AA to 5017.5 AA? 2.61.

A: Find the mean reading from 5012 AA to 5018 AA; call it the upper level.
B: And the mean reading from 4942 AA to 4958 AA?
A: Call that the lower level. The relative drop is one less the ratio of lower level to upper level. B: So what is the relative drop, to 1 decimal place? 0.0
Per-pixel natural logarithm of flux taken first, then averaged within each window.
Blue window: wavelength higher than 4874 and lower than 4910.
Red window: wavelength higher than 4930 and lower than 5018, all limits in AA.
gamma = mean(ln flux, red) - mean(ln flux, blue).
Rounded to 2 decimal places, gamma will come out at -0.17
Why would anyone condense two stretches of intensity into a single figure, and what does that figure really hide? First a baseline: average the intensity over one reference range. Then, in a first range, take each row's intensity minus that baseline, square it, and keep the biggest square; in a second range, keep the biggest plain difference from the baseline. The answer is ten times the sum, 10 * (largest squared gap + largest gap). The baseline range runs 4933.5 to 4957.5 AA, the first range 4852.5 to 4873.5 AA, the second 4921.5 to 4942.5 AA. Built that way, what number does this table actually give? 1662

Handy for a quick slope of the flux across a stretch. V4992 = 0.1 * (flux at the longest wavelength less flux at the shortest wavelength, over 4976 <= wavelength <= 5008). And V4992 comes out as 3.1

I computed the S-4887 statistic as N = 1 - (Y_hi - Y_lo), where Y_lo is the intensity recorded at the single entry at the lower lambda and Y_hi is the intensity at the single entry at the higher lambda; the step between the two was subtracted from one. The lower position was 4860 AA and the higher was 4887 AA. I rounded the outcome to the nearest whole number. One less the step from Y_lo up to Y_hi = 10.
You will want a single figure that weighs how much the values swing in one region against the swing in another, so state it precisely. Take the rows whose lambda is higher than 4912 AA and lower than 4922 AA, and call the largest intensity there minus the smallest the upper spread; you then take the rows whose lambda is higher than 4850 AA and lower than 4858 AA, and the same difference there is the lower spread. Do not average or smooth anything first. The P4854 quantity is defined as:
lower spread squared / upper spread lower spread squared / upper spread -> 10.0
